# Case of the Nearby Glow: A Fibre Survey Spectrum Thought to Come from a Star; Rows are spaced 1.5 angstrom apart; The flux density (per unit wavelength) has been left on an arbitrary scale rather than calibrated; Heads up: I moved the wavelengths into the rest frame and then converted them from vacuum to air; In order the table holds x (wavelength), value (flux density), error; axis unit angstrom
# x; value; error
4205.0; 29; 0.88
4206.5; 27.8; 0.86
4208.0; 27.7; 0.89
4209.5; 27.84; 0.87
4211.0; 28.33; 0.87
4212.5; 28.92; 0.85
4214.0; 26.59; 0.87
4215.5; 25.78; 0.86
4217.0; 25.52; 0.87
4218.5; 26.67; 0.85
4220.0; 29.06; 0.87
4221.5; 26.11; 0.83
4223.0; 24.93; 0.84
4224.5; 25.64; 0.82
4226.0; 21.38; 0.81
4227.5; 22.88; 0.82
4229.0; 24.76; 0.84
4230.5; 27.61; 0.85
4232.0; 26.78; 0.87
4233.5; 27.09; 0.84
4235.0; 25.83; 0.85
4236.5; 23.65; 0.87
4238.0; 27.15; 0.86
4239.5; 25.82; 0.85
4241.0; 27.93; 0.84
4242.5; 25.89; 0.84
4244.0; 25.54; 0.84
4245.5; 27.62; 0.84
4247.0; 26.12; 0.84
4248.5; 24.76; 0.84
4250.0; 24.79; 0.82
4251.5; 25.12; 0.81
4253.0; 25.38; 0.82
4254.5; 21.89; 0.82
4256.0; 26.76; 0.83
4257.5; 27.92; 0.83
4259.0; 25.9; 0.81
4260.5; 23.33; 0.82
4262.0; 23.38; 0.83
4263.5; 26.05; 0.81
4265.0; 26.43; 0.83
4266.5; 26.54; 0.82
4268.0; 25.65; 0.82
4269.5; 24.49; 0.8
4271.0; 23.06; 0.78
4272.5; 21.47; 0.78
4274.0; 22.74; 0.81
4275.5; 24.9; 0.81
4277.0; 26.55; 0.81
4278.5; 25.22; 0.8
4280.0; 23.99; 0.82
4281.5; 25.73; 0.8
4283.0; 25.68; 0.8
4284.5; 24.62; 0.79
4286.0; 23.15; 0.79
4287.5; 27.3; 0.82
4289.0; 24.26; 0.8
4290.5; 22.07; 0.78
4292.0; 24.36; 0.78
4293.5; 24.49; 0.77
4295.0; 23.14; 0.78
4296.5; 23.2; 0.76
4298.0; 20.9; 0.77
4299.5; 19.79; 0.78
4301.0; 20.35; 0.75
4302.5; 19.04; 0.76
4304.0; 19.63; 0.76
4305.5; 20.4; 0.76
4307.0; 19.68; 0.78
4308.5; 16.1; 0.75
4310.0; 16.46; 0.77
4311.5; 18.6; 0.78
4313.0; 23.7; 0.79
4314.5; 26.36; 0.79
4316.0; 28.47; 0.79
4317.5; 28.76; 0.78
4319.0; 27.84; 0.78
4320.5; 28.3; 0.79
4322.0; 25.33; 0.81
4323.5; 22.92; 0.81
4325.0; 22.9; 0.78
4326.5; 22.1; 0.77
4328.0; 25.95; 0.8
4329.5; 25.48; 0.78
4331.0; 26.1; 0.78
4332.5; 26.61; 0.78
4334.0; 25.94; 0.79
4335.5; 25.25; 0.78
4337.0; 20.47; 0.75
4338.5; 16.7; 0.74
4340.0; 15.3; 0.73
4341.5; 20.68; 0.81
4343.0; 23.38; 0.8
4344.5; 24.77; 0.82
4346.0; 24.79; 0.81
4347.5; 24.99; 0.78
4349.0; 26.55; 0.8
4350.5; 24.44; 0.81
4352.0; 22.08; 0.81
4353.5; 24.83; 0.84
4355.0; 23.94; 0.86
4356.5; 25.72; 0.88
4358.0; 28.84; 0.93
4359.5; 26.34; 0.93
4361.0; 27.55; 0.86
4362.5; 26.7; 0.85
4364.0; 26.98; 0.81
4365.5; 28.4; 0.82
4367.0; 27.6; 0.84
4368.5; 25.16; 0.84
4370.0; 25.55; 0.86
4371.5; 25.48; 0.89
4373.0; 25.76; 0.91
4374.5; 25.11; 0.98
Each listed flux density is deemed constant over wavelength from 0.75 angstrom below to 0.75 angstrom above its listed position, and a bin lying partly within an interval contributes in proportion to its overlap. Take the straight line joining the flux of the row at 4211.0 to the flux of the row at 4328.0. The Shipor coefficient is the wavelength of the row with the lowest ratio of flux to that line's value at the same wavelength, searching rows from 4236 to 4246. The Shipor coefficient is 4236.5 angstrom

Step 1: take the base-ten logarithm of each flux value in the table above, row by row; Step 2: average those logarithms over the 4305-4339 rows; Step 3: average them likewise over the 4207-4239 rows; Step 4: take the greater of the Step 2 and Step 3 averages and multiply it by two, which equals 2.83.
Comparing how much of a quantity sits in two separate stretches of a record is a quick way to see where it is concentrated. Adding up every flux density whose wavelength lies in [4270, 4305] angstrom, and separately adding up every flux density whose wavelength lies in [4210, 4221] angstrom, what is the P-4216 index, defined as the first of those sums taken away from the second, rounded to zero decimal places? -345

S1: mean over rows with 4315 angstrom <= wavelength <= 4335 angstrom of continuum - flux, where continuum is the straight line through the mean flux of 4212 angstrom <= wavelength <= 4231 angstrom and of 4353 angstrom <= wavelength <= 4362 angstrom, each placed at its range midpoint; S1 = 0.2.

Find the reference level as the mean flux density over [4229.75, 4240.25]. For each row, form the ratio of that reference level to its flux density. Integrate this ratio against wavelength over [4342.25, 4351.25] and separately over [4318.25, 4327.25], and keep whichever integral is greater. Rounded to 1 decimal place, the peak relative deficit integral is 9.6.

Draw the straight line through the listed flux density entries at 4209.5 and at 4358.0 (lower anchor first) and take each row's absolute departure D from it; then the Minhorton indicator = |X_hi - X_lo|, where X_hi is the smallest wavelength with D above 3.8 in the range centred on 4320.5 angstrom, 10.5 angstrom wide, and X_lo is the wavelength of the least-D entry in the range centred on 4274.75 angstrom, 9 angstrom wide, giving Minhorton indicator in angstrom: 46.5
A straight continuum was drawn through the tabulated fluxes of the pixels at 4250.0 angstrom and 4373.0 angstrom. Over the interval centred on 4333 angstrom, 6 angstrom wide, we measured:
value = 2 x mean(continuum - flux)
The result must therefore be -1.1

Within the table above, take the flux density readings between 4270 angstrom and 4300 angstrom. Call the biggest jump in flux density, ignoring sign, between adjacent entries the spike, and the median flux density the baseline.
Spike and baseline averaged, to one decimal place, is 14.1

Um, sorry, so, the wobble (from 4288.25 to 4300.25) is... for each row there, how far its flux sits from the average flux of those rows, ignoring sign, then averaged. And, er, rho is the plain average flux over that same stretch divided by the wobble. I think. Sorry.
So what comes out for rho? 16.4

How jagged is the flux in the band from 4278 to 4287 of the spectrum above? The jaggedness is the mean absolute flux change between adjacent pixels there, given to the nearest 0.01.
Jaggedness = 1.11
